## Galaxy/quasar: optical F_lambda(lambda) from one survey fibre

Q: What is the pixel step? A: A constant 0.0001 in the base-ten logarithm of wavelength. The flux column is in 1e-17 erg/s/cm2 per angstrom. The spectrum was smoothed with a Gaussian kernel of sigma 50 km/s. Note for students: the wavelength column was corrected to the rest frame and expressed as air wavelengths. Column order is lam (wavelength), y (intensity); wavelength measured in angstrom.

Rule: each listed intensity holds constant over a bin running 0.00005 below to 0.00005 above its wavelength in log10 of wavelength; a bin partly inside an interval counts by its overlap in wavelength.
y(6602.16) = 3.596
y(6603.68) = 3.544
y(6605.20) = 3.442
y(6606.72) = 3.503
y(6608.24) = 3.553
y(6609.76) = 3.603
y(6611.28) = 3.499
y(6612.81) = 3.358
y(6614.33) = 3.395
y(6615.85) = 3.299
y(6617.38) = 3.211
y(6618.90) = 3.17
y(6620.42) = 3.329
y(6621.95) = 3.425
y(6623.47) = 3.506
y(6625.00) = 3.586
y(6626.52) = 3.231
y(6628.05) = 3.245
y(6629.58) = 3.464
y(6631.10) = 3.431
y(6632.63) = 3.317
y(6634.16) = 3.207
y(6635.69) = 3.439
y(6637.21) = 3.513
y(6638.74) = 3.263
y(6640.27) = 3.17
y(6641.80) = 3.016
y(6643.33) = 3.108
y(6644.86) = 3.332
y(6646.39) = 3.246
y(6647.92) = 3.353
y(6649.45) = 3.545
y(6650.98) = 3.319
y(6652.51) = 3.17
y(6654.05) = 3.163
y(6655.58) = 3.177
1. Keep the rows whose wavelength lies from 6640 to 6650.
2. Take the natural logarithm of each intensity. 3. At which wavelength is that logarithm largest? 6649.45 angstrom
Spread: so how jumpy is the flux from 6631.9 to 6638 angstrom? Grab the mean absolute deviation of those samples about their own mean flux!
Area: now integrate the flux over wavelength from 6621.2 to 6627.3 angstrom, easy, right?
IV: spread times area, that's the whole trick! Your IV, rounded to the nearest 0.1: 2.2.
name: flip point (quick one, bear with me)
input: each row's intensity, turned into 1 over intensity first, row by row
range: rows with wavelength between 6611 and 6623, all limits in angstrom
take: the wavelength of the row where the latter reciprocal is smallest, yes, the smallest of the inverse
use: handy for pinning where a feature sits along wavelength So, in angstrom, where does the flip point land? 6611.28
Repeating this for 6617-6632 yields 6625.00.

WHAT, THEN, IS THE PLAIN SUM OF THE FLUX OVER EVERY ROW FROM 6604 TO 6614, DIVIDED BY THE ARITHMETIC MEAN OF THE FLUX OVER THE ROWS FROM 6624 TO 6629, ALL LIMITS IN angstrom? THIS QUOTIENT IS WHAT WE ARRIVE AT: 6.2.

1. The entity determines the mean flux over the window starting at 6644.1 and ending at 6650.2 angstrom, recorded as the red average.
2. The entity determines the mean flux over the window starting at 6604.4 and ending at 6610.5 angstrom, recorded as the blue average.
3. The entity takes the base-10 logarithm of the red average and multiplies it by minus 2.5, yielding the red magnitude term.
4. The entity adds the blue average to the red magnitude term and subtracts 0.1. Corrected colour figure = 2.11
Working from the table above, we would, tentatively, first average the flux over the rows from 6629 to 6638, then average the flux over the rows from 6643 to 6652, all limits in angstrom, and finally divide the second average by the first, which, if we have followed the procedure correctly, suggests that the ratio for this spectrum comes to 0.98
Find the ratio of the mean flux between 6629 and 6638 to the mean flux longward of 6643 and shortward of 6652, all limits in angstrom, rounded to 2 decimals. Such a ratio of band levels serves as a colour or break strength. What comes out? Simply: 1.02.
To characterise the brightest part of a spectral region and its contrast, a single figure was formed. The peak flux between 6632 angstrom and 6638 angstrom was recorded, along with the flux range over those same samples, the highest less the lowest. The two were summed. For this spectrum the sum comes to 3.82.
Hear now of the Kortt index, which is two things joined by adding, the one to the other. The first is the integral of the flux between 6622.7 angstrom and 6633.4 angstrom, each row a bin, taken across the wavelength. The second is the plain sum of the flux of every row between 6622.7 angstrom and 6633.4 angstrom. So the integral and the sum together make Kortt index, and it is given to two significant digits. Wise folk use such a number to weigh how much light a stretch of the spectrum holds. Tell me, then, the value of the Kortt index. 60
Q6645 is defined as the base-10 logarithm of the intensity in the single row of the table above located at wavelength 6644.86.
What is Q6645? 0.52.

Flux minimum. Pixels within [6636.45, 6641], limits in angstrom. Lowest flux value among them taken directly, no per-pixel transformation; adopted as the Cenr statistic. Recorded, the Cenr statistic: 3.17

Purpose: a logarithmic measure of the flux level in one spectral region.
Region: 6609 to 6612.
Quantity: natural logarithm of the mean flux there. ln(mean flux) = 1.27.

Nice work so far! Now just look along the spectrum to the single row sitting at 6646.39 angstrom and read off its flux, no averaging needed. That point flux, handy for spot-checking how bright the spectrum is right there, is 3.246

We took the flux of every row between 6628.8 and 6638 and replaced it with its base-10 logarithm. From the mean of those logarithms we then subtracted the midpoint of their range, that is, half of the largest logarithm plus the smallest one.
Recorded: 0.0048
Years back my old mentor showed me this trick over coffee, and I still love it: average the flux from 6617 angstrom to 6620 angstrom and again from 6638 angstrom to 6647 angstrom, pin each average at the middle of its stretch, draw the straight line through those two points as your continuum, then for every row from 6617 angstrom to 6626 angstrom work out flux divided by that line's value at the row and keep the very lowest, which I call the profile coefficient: 0.99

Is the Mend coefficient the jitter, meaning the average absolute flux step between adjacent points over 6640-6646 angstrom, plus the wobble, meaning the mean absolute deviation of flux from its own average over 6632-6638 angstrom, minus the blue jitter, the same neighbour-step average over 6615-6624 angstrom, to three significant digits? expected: 0.171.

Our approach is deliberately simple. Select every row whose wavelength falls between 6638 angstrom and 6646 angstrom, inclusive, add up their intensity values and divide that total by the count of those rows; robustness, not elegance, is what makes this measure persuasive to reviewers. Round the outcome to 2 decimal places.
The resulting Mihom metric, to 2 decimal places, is 3.18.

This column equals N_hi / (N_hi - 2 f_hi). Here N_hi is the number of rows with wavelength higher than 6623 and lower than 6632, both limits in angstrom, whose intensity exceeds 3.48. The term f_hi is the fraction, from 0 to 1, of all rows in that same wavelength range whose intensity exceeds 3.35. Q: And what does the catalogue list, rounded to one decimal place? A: 3.0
